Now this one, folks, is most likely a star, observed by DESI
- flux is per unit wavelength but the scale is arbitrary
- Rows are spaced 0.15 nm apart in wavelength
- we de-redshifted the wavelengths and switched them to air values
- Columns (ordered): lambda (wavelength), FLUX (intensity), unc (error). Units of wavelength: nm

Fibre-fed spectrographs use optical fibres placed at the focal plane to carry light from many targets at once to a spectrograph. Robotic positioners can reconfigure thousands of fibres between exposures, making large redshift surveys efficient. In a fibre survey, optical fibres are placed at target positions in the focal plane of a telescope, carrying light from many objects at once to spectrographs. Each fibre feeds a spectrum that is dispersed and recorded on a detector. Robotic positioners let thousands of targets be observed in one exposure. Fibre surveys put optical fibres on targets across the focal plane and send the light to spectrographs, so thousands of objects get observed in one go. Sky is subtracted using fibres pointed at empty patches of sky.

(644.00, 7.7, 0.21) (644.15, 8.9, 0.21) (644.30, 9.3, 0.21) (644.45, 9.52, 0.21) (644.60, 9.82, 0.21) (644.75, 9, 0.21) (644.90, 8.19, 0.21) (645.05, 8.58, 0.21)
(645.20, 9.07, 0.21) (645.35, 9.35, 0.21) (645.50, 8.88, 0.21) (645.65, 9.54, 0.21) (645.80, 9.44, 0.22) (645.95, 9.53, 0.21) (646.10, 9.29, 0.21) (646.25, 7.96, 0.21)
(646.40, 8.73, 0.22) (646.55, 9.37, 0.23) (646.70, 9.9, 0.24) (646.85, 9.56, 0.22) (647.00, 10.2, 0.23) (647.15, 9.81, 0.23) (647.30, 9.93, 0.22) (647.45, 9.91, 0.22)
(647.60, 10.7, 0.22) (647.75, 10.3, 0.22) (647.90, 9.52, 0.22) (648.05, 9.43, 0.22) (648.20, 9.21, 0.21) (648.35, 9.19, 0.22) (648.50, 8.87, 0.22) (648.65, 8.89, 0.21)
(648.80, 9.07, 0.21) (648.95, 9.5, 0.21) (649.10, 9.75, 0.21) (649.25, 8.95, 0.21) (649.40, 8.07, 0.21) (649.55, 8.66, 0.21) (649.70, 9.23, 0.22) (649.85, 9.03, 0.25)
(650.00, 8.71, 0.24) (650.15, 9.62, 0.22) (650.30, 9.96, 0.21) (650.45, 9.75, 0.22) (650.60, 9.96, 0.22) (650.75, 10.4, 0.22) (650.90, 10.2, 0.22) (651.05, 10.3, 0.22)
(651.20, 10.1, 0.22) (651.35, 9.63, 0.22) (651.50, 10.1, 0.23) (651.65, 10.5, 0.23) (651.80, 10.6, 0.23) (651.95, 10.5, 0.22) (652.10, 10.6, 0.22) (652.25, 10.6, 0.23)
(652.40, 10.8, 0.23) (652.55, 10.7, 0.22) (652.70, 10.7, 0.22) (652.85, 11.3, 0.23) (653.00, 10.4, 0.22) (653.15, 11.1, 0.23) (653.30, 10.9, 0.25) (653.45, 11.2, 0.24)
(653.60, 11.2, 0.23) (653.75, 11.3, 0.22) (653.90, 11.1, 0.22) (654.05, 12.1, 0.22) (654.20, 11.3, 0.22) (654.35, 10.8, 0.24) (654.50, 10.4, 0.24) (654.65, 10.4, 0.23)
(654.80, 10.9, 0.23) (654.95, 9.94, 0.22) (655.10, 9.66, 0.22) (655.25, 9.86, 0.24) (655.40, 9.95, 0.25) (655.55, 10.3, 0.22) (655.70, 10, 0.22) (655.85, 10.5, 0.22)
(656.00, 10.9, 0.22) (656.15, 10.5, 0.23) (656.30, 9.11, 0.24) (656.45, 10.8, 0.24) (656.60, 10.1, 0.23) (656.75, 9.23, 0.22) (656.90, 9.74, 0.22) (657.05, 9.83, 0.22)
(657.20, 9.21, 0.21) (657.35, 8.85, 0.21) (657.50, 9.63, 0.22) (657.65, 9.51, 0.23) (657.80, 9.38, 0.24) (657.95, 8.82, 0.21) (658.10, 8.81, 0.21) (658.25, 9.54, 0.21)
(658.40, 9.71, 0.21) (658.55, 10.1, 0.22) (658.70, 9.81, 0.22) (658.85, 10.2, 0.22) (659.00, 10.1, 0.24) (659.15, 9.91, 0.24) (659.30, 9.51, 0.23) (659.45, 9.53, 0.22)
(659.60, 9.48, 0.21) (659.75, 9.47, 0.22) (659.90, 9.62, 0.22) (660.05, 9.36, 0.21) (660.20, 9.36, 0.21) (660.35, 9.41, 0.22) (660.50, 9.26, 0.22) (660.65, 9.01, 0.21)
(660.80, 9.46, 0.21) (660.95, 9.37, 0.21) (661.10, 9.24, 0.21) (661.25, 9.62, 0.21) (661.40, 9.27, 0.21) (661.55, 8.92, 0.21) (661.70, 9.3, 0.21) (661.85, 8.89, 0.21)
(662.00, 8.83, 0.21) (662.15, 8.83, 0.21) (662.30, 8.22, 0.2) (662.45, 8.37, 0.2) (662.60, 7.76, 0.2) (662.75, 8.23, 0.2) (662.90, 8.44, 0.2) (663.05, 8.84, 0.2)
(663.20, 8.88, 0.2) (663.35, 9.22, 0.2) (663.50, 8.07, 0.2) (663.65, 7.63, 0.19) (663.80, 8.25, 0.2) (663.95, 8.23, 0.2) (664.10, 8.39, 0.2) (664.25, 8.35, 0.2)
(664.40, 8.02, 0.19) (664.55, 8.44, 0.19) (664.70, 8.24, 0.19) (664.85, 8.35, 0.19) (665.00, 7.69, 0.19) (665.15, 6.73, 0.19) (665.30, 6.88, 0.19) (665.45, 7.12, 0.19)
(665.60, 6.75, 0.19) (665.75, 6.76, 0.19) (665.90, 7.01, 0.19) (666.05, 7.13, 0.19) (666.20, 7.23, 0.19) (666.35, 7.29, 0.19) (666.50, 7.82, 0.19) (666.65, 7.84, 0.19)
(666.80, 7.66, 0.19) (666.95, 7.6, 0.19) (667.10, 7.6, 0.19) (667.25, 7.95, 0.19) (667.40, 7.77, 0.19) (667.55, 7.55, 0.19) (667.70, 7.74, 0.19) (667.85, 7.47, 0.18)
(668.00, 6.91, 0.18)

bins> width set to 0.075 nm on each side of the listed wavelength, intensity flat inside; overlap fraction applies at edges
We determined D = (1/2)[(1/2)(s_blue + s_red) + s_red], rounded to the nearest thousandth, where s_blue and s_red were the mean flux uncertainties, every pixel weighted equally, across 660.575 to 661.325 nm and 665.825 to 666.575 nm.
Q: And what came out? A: 0.195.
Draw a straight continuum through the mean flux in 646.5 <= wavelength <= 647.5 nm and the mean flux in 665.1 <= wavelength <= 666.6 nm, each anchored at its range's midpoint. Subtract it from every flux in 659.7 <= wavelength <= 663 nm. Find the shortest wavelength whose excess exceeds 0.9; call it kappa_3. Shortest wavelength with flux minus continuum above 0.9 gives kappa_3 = 659.75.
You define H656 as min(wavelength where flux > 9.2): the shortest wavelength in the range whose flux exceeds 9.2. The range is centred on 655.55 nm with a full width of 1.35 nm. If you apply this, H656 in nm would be 654.95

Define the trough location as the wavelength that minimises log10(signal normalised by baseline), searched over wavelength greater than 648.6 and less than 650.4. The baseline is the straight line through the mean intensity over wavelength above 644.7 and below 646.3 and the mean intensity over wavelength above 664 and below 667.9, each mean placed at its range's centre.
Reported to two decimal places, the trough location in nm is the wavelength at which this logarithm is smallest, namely 649.40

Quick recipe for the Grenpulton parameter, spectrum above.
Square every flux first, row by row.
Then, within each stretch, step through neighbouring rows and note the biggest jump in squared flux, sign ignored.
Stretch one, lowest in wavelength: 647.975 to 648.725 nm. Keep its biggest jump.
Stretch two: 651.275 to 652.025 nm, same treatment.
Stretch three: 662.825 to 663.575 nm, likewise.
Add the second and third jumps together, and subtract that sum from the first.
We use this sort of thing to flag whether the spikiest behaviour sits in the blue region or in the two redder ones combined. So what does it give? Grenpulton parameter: -23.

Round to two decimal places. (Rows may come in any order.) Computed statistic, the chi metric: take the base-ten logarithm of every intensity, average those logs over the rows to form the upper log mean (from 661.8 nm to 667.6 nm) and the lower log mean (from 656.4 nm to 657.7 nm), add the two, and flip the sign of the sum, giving -1.88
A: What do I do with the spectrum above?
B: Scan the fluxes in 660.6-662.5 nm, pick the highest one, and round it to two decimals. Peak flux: 9.62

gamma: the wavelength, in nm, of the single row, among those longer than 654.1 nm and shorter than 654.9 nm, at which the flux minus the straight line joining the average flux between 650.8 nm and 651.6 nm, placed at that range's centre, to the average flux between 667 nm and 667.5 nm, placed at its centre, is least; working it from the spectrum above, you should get 654.50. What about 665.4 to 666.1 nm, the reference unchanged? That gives 665.60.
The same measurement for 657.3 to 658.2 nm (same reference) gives 657.35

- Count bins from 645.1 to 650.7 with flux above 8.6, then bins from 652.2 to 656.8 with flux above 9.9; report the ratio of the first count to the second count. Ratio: 1.3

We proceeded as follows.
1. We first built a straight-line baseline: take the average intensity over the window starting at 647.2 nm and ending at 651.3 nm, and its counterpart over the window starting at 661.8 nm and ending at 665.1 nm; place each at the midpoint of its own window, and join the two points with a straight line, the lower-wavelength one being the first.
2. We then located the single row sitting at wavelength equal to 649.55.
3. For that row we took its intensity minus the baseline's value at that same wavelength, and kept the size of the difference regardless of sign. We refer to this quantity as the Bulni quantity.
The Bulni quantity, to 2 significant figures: 0.84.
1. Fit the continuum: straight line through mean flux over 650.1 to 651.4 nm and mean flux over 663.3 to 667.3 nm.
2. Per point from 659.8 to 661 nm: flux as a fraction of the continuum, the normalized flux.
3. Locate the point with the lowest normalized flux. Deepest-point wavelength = 660.65 nm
